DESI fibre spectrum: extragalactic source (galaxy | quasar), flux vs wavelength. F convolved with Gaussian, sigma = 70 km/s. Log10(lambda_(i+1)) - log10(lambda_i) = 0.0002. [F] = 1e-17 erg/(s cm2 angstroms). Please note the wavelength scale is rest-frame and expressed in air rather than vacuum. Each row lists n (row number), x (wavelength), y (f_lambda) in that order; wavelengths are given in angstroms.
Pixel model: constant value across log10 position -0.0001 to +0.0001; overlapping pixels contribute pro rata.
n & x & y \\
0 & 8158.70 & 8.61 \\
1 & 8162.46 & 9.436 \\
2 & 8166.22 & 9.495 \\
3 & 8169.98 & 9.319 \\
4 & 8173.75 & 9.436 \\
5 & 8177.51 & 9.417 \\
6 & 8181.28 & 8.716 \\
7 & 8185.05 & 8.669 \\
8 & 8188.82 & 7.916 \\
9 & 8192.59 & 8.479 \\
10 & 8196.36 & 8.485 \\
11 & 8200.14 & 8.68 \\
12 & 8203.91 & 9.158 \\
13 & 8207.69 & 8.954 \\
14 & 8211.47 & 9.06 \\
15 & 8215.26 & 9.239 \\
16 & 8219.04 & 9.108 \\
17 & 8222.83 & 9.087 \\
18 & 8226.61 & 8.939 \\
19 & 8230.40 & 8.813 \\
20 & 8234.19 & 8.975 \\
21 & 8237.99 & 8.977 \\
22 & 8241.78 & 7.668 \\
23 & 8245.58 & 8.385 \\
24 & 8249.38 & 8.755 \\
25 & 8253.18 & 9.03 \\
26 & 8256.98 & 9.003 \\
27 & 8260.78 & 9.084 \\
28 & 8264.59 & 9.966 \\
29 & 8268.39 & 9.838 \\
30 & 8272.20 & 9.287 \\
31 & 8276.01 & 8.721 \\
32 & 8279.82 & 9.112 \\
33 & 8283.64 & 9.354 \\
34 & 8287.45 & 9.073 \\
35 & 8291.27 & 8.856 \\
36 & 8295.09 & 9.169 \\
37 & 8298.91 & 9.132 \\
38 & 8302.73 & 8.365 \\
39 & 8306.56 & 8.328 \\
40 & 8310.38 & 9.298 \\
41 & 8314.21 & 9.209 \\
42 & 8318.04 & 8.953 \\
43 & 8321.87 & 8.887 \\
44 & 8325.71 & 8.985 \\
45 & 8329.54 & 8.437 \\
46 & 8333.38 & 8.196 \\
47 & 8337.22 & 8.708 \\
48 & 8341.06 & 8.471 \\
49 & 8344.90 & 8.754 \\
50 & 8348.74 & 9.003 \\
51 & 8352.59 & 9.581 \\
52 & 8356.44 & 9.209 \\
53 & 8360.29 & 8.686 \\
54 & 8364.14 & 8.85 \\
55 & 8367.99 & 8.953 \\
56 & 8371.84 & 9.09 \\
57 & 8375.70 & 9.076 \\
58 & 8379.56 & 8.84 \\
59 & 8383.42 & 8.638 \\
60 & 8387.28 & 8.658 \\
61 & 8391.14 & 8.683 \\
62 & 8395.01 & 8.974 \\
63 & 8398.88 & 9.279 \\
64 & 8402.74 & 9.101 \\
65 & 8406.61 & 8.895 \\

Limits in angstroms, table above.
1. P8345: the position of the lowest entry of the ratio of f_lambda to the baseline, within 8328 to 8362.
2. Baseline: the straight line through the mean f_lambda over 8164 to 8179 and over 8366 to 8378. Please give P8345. 8333.38 angstroms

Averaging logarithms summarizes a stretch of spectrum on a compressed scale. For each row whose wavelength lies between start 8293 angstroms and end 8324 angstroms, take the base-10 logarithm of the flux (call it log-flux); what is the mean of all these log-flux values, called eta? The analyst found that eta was 0.950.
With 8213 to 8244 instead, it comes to 0.946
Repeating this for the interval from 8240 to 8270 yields 0.951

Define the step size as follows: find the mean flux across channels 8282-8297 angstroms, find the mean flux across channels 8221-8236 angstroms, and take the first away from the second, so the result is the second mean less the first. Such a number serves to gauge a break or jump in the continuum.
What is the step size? -0.2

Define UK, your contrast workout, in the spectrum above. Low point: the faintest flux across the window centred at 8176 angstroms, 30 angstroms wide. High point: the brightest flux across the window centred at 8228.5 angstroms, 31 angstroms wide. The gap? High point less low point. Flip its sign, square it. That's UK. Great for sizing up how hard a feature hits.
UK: 1.8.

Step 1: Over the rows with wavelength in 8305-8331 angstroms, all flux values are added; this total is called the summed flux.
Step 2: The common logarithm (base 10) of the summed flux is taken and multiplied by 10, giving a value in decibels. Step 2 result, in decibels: 17.9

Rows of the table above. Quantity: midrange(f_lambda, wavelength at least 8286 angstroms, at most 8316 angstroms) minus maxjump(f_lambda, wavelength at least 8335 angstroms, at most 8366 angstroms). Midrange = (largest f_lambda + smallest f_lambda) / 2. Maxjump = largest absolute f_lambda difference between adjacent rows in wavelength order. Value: 8.2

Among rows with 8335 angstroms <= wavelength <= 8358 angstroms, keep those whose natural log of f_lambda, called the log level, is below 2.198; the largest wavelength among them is 8348.74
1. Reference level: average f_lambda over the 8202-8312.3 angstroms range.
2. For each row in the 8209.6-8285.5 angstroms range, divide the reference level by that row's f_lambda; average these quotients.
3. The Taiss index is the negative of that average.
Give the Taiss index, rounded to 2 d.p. -1.00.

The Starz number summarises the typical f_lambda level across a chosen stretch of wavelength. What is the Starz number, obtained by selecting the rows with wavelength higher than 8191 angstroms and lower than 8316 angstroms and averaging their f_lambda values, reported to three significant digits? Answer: 8.96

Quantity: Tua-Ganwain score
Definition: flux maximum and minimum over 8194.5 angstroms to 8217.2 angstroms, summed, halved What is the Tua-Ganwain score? 8.9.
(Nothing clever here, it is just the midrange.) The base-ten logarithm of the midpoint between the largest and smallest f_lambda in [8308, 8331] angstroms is 0.9478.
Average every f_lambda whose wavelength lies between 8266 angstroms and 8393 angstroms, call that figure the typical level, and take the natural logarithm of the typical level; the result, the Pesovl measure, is 2.19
